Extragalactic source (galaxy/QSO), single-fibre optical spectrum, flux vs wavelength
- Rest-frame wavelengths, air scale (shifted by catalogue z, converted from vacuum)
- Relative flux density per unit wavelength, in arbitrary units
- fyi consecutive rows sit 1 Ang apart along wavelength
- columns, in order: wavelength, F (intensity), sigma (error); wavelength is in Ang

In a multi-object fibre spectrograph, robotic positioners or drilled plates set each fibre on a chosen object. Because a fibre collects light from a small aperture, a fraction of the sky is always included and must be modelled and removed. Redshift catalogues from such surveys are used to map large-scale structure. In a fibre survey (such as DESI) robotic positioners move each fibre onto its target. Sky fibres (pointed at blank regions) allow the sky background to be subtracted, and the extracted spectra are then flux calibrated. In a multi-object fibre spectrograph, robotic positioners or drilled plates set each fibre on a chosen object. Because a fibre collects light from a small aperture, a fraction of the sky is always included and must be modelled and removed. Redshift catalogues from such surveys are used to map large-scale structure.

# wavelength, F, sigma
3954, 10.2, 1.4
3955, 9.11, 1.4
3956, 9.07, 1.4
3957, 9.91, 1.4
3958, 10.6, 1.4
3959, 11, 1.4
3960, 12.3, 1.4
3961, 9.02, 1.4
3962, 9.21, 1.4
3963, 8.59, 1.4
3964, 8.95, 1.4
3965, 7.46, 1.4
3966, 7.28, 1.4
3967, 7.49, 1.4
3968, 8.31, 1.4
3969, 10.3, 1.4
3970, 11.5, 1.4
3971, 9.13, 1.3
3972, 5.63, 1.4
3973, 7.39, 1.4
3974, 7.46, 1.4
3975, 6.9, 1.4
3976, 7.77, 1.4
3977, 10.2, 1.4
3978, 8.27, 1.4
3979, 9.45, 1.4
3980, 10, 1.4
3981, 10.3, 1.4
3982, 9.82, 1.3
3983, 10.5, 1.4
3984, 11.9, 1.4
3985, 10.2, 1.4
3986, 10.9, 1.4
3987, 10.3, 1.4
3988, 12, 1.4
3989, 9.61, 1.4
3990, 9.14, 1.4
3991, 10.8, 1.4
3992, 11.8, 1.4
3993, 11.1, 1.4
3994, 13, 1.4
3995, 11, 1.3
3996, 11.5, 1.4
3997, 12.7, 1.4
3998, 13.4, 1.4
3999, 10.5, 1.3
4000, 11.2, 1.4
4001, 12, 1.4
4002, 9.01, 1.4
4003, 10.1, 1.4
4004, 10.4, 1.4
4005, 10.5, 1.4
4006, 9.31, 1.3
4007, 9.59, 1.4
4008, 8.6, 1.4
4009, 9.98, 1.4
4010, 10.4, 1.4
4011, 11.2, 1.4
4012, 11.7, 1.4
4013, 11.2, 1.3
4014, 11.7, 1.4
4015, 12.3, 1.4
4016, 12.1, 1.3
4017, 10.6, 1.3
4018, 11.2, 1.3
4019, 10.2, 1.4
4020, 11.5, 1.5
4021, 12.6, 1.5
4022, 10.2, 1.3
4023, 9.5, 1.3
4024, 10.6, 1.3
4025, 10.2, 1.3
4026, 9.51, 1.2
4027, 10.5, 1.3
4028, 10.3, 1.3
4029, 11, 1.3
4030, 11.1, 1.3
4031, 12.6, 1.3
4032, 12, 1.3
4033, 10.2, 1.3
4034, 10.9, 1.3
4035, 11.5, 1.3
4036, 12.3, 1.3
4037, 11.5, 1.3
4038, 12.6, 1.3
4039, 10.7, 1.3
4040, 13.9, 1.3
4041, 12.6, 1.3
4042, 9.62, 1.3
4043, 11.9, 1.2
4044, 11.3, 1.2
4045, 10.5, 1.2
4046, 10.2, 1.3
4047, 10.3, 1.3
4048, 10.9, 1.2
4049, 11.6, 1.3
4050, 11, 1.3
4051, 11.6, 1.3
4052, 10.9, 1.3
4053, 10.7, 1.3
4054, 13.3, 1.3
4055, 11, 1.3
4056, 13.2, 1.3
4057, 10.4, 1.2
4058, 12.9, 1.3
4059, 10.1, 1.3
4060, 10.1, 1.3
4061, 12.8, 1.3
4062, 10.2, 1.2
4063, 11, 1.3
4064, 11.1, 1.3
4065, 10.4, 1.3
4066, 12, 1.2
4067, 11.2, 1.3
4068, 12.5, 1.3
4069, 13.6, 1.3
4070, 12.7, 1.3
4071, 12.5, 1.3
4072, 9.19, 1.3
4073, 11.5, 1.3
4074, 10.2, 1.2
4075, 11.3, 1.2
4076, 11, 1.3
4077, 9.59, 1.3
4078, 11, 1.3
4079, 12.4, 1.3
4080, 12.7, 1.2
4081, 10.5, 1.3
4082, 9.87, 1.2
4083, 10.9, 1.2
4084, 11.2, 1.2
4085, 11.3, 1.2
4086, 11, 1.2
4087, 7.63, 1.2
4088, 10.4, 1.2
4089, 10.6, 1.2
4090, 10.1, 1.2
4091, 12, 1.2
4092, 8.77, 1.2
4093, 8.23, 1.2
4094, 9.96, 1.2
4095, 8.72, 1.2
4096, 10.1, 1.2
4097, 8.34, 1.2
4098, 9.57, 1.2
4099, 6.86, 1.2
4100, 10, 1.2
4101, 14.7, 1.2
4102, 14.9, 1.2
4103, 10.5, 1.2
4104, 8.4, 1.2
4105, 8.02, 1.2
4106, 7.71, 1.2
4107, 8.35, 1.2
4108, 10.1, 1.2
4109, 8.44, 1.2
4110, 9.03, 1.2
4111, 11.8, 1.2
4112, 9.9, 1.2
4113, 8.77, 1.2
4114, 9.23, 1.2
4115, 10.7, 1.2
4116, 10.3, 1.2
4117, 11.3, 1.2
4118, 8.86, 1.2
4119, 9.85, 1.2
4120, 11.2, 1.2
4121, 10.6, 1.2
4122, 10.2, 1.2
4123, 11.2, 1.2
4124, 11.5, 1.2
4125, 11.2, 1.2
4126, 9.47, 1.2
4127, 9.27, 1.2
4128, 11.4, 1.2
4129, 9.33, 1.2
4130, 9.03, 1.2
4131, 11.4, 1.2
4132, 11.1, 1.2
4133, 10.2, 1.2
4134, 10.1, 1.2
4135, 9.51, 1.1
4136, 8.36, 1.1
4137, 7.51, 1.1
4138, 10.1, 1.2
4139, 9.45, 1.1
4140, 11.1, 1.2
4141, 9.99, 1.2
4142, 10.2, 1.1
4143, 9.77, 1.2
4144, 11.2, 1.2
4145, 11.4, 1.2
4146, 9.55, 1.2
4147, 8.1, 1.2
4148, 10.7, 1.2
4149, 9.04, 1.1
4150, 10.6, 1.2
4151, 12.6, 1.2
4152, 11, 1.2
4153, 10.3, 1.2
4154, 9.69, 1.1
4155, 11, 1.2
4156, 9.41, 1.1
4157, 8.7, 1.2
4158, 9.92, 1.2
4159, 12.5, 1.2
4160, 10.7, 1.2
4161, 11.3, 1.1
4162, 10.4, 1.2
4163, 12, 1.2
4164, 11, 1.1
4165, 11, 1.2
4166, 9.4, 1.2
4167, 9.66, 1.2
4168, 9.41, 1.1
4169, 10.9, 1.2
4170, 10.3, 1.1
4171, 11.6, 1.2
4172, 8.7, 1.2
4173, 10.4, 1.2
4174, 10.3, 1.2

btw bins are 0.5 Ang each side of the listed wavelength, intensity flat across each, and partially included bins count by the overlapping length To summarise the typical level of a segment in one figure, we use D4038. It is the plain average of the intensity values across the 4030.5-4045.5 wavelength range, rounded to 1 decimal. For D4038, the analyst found 11.6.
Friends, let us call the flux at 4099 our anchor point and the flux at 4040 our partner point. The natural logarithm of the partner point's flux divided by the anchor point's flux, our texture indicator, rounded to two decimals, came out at 0.71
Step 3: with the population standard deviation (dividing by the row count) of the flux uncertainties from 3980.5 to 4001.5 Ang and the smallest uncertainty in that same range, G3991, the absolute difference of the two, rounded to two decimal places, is 1.27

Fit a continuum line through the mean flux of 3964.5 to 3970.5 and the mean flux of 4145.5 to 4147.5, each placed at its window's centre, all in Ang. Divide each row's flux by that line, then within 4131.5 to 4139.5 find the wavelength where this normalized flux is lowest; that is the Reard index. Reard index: 4137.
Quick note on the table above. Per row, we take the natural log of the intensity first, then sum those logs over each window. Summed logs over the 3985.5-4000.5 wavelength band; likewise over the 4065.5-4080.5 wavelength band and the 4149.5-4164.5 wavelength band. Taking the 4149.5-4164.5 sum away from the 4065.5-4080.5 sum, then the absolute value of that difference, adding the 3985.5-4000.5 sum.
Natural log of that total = 3.620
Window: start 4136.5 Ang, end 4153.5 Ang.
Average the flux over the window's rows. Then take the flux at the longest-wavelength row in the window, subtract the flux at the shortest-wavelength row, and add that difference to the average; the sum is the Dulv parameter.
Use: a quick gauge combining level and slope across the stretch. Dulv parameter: 12.9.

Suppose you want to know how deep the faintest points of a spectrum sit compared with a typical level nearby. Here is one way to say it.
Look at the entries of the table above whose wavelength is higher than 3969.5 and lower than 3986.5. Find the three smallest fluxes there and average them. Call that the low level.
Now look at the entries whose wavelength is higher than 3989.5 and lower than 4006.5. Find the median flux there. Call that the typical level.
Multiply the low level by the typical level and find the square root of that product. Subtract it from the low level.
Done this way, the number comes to -1.9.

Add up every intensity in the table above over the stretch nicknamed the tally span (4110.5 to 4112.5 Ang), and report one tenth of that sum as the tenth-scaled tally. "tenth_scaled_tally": 2.17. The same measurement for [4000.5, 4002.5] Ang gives 2.10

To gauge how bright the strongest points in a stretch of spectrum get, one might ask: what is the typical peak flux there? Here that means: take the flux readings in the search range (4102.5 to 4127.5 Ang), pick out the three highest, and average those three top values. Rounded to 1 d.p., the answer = 11.5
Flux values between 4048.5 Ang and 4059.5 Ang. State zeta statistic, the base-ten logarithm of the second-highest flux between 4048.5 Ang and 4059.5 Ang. 1.12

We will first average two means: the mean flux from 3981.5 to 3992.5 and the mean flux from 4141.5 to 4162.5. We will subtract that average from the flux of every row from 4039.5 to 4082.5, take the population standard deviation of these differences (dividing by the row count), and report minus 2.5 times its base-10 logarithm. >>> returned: -0.17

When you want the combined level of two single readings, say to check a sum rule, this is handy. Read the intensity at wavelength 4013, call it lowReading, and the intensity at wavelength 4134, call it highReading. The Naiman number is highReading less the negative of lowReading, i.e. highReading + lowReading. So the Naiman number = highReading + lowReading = 21.3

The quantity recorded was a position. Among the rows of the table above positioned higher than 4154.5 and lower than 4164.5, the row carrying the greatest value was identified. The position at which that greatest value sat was 4159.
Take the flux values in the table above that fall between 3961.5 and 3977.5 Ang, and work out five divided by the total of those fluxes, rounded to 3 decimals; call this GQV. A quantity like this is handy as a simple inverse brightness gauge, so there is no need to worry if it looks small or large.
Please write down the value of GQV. 0.037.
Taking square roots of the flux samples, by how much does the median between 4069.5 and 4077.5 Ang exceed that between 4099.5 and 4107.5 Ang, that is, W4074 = 0.3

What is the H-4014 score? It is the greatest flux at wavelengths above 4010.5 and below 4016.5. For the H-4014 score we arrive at 12.3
